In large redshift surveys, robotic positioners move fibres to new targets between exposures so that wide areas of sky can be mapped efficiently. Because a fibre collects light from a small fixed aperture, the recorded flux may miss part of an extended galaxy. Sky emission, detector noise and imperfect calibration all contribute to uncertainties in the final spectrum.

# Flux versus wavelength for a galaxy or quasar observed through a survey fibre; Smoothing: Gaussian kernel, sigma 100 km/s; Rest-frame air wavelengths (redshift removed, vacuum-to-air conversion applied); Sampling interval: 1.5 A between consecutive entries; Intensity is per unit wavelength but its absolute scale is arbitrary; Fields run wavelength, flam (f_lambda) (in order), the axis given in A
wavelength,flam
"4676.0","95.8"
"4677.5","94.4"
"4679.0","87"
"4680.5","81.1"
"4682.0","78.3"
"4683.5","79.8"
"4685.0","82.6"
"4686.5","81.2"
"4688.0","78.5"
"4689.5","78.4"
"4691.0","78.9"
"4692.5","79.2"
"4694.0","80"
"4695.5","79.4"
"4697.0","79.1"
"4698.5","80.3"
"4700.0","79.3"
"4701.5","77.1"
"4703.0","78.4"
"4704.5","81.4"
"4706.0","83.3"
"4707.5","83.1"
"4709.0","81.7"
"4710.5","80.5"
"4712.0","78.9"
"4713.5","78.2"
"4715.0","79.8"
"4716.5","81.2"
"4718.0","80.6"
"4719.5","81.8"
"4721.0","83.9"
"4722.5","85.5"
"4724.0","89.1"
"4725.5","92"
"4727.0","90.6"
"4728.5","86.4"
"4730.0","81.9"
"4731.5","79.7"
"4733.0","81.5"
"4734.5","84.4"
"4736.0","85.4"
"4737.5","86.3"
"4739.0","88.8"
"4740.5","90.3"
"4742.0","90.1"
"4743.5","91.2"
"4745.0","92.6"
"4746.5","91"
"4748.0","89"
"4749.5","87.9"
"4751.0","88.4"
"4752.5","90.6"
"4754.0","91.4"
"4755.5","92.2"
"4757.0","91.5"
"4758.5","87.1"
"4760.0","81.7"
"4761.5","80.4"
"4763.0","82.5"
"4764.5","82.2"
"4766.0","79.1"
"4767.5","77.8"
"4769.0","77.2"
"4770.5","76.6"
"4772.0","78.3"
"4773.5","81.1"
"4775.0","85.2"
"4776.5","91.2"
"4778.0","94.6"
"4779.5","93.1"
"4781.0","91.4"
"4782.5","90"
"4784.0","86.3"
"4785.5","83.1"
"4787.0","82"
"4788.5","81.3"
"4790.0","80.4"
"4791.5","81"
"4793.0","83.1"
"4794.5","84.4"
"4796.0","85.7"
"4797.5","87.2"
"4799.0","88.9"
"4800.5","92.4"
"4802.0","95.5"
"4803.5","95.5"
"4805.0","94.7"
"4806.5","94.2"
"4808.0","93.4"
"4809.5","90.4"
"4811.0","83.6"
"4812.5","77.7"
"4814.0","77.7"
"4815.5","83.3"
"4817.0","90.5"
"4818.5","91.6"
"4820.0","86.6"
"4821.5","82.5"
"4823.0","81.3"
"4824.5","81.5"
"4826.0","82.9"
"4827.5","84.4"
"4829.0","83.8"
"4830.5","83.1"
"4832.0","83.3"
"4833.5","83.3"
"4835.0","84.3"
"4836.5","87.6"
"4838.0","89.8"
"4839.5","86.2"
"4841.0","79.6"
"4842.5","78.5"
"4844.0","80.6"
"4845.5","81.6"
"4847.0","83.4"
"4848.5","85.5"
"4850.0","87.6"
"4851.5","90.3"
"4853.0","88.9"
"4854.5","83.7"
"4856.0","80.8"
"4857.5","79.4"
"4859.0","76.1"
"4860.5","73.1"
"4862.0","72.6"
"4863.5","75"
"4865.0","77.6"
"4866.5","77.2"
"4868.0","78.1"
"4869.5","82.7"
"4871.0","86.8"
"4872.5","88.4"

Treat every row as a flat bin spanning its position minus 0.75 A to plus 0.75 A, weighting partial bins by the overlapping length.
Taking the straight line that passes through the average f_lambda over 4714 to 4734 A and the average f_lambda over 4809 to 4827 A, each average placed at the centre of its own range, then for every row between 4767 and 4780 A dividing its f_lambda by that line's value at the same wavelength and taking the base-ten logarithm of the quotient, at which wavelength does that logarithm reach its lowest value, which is 4770.5 A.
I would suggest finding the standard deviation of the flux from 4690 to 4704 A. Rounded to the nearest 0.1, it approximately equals 0.9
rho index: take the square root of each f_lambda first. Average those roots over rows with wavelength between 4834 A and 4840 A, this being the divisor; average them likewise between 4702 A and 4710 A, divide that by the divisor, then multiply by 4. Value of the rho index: 3.87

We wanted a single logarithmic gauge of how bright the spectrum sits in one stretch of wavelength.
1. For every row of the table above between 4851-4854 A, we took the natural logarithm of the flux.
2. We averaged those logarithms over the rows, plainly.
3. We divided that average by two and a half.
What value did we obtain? 1.80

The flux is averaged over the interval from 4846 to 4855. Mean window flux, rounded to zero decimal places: 87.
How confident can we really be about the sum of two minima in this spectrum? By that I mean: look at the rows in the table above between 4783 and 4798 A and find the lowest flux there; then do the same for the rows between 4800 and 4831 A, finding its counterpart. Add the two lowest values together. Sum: 158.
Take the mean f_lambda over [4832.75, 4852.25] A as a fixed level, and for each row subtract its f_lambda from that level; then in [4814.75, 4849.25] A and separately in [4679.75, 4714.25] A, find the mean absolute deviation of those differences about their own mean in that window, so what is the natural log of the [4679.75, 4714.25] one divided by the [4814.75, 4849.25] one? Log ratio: -0.6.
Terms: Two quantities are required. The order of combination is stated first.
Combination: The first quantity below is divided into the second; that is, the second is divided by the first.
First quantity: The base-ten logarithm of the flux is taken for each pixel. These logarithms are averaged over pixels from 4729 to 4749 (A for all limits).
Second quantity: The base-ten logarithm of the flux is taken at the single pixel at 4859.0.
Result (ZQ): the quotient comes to 0.97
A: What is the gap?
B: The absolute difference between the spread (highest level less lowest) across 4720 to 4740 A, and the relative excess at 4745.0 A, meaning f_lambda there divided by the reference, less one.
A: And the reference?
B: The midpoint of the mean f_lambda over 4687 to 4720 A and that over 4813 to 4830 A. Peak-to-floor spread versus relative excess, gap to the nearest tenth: 12.2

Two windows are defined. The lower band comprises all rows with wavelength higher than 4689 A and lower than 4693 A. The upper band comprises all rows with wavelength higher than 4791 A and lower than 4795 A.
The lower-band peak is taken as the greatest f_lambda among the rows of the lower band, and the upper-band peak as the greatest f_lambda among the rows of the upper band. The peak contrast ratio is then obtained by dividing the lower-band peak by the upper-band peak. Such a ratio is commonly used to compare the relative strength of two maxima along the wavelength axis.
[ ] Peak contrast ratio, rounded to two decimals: 0.94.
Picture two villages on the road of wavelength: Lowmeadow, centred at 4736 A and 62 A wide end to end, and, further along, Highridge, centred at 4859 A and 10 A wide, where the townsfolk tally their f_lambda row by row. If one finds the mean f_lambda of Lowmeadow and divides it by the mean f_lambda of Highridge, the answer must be 1.11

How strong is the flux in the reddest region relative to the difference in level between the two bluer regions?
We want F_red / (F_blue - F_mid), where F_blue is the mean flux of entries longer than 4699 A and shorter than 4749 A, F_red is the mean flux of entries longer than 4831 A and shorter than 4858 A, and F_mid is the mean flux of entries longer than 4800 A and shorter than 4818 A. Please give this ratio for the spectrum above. -18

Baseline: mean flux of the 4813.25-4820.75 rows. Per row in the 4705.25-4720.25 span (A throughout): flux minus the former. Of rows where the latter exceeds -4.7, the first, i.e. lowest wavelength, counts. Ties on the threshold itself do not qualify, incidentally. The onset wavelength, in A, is 4706.0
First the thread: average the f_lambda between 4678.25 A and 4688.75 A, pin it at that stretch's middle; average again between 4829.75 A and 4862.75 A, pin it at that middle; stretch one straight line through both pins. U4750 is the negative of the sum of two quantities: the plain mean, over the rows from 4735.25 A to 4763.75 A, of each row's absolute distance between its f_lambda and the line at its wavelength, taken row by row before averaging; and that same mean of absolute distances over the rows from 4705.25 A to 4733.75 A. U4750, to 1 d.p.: -9.6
